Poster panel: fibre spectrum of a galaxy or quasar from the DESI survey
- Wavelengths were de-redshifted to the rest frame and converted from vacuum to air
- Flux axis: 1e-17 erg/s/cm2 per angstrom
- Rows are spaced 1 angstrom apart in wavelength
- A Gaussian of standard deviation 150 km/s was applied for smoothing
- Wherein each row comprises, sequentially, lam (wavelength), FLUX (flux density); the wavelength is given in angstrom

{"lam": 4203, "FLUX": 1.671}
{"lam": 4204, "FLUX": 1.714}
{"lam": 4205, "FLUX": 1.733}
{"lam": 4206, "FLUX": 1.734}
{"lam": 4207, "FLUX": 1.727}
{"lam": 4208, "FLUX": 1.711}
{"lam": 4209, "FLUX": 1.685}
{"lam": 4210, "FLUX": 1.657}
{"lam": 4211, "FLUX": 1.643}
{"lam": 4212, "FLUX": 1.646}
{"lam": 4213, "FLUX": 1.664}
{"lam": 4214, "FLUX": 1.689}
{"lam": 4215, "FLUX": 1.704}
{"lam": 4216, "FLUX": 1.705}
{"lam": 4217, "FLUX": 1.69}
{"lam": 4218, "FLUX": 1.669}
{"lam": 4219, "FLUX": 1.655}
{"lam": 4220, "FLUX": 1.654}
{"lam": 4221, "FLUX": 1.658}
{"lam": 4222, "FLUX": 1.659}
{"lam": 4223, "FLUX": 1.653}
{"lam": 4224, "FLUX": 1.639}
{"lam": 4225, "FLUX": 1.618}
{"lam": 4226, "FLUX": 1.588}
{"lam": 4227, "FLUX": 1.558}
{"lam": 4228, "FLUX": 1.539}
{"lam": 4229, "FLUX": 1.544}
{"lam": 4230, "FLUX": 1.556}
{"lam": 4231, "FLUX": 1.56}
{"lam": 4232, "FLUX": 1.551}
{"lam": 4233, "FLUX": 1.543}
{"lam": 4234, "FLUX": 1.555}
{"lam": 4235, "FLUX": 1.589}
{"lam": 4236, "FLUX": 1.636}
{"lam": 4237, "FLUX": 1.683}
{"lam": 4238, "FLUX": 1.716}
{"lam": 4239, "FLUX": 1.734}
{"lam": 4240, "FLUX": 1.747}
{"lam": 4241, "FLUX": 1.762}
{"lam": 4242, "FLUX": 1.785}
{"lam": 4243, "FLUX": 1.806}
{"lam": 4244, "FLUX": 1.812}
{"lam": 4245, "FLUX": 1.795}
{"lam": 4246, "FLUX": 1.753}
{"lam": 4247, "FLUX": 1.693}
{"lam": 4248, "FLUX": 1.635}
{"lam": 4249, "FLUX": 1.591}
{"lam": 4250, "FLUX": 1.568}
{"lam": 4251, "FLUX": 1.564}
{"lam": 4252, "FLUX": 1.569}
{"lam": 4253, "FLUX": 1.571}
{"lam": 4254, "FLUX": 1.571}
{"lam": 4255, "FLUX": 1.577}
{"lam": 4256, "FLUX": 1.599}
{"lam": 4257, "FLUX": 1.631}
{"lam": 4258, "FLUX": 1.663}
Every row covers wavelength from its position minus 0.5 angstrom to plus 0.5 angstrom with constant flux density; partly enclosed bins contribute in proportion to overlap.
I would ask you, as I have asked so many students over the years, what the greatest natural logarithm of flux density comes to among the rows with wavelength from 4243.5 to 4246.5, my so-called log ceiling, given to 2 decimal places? 0.59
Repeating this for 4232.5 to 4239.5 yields 0.55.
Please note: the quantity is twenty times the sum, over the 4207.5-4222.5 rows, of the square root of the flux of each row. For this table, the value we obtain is 388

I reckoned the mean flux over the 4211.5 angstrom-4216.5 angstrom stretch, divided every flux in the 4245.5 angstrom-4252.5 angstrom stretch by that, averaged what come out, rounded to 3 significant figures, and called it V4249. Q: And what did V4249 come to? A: 0.966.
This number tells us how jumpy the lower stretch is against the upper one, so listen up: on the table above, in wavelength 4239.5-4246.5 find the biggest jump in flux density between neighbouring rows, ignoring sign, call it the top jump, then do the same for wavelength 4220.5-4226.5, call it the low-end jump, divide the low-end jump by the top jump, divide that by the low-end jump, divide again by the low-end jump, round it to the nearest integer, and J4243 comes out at 794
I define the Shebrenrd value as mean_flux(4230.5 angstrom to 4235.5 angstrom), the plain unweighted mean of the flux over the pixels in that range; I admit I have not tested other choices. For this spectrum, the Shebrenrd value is 1.56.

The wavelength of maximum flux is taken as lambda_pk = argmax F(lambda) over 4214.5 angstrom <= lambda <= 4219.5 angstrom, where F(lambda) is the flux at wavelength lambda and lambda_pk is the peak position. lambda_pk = 4216 angstrom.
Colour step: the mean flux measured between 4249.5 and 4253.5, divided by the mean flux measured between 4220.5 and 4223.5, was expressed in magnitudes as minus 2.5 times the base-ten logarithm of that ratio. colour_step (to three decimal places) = 0.060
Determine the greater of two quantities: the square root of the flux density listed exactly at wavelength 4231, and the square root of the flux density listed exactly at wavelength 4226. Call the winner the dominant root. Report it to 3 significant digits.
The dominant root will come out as 1.26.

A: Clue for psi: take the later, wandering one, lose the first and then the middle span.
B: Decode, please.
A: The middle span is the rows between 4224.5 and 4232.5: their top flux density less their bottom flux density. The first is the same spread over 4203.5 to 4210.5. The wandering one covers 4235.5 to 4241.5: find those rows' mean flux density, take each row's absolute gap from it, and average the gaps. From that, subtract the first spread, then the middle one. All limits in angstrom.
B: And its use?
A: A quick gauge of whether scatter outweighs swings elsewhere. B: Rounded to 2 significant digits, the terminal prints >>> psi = -0.12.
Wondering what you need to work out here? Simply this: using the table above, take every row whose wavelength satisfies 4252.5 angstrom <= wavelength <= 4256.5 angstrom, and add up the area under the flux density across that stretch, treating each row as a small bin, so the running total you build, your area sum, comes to 6.32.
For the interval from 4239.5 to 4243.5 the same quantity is 7.10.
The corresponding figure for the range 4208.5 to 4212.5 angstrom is 6.63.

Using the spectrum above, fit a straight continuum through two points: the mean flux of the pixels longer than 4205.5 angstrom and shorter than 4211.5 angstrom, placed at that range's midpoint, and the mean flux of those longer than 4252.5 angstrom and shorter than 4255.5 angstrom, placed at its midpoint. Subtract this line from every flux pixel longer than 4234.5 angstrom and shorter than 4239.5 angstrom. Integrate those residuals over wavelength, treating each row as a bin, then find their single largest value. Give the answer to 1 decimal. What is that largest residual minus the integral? -0.1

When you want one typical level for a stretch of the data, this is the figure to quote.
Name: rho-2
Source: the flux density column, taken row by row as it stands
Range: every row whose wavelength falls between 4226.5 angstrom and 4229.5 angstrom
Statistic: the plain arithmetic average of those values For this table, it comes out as 1.55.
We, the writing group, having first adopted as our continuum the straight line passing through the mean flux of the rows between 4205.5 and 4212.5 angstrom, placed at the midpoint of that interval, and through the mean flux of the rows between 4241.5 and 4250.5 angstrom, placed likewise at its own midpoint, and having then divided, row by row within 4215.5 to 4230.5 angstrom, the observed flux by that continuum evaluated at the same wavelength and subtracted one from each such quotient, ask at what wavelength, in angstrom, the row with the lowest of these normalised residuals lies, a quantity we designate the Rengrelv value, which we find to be 4228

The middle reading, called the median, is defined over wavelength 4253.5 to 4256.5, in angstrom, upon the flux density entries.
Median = 1.58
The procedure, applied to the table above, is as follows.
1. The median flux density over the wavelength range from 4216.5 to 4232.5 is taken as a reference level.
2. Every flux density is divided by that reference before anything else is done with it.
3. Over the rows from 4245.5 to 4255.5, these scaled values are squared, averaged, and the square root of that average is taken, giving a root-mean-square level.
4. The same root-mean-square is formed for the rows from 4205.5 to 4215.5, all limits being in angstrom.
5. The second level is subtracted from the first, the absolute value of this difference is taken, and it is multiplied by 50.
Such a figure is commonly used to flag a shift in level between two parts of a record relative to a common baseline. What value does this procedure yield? 2.33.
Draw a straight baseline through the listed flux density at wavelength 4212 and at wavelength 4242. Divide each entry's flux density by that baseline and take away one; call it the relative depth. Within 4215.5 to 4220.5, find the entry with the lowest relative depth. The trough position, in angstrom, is 4220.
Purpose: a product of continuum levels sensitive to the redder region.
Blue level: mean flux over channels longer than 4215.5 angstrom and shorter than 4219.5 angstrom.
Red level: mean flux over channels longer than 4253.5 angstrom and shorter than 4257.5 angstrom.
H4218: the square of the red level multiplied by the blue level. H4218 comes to 4.27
